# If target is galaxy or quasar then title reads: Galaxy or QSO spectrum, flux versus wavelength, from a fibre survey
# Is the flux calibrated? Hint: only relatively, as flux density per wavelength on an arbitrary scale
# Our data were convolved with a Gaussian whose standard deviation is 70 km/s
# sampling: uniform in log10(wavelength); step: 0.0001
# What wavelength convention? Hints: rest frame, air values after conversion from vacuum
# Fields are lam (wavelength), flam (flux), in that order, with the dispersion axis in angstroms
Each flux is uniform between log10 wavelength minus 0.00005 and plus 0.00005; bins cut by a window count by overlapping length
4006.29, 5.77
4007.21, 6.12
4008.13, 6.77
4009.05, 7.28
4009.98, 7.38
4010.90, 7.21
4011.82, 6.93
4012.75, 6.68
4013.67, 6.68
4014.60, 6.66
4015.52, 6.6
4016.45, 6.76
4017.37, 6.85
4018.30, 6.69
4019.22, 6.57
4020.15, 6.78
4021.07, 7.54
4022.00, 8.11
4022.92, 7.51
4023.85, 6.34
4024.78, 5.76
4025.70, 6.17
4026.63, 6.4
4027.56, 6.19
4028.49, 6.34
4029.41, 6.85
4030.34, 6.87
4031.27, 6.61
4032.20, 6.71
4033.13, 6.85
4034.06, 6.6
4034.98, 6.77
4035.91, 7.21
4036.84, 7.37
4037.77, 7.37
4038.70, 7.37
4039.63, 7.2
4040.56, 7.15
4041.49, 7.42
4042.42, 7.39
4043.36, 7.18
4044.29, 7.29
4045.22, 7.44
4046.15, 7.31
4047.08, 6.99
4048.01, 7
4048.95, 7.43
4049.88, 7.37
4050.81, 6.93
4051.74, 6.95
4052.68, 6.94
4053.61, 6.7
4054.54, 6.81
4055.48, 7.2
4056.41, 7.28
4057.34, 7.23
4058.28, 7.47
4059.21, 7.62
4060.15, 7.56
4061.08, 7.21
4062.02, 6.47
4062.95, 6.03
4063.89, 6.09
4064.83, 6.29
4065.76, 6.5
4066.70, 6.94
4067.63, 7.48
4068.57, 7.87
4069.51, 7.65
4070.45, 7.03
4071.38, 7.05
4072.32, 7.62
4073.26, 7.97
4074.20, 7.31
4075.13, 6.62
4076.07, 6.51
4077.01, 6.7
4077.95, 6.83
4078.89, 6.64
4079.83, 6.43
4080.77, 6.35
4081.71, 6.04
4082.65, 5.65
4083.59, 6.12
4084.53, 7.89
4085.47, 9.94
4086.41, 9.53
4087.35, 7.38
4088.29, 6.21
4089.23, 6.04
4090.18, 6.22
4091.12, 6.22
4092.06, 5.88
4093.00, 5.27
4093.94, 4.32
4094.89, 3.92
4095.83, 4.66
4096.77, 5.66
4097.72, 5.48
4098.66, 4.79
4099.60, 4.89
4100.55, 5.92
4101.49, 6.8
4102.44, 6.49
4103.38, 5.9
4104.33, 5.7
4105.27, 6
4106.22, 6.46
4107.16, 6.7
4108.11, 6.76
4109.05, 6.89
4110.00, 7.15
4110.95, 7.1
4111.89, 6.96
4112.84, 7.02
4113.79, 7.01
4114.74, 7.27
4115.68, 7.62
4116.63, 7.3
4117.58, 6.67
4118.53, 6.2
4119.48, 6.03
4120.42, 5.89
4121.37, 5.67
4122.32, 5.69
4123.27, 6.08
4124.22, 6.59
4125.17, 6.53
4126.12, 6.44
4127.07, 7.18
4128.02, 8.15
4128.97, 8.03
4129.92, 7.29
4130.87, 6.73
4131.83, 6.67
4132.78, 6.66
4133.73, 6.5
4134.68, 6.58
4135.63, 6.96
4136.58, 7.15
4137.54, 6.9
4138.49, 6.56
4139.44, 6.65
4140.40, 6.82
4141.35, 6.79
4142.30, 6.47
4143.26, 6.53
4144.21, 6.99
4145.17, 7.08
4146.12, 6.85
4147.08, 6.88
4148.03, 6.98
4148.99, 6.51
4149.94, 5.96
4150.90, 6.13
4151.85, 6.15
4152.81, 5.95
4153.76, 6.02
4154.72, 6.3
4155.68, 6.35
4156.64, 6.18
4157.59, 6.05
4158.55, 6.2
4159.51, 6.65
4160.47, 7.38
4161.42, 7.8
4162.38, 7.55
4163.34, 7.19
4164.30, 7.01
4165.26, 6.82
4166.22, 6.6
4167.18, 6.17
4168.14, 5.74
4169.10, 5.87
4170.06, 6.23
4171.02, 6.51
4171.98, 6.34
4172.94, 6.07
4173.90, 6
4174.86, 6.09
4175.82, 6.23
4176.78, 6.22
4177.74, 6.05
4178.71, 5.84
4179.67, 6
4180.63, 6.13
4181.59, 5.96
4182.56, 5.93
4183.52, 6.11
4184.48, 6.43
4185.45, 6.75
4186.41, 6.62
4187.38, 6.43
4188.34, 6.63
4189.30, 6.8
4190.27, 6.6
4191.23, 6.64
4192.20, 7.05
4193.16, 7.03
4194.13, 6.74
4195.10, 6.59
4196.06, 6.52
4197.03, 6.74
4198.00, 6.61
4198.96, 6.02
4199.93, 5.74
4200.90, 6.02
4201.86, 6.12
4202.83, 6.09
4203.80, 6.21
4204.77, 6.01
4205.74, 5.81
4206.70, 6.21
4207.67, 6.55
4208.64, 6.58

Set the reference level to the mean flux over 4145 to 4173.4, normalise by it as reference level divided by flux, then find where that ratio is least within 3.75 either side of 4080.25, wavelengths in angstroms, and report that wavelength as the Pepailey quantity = 4077.95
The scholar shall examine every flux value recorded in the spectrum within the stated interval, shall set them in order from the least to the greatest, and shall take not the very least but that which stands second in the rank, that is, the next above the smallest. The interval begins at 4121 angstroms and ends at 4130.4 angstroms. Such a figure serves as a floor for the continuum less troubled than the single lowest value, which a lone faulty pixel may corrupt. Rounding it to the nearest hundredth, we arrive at 5.69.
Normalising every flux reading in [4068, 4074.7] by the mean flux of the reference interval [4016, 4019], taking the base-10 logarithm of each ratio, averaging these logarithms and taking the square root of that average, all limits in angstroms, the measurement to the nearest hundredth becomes 0.21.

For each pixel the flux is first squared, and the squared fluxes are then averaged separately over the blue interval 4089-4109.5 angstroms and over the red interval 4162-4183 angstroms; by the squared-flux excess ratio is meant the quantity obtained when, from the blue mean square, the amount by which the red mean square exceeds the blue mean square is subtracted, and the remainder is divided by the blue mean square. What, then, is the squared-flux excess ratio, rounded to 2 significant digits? 0.83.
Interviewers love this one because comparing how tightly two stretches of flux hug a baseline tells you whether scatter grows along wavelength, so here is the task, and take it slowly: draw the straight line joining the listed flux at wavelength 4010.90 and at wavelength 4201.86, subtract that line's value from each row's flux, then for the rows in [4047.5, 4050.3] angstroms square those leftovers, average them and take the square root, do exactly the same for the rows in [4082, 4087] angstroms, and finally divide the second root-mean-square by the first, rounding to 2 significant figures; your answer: 6.0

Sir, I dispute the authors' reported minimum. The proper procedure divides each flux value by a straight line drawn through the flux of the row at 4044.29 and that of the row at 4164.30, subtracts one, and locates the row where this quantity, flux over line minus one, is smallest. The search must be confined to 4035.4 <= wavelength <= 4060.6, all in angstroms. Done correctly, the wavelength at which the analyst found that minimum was 4053.61 angstroms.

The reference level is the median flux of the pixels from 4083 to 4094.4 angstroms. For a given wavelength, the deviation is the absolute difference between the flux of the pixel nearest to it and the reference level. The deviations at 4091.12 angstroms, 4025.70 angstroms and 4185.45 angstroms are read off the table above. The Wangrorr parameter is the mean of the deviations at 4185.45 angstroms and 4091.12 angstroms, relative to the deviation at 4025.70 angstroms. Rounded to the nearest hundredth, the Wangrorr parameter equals 6.00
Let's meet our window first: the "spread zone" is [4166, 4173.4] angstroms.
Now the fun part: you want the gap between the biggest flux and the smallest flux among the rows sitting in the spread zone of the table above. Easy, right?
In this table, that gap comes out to 0.9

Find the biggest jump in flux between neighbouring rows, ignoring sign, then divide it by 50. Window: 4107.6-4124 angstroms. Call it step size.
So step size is 0.013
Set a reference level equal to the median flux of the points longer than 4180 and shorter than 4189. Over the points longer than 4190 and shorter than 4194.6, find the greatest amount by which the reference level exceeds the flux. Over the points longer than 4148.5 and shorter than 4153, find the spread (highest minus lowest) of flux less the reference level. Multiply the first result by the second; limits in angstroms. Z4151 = -0.10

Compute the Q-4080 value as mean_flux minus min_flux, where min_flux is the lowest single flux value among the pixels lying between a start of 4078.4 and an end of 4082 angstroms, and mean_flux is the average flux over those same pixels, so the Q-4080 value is 0.3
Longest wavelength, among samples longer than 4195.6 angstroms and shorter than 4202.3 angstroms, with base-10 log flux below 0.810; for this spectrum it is 4201.86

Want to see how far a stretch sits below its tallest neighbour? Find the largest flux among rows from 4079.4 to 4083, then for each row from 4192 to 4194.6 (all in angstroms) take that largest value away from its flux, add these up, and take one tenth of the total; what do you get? 0.2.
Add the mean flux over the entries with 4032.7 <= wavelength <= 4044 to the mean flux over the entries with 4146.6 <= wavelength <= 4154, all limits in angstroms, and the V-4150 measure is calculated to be 13.5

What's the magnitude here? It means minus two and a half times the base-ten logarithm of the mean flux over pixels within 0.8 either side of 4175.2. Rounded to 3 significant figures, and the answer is -1.97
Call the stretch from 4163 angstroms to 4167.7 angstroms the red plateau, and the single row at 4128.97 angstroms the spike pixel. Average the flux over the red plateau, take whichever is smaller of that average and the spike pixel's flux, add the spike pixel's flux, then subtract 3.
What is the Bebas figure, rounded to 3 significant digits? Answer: 11.8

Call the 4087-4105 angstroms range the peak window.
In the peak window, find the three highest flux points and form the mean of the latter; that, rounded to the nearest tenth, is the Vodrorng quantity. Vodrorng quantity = 6.9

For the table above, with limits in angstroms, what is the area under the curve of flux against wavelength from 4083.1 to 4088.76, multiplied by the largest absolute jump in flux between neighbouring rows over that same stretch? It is 95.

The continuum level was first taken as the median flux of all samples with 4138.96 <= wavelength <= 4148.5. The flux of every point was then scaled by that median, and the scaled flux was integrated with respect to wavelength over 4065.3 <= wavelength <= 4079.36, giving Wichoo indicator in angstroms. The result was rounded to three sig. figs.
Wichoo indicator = 14.6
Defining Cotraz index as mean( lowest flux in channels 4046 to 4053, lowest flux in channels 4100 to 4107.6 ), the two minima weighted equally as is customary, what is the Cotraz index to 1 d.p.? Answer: 6.3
